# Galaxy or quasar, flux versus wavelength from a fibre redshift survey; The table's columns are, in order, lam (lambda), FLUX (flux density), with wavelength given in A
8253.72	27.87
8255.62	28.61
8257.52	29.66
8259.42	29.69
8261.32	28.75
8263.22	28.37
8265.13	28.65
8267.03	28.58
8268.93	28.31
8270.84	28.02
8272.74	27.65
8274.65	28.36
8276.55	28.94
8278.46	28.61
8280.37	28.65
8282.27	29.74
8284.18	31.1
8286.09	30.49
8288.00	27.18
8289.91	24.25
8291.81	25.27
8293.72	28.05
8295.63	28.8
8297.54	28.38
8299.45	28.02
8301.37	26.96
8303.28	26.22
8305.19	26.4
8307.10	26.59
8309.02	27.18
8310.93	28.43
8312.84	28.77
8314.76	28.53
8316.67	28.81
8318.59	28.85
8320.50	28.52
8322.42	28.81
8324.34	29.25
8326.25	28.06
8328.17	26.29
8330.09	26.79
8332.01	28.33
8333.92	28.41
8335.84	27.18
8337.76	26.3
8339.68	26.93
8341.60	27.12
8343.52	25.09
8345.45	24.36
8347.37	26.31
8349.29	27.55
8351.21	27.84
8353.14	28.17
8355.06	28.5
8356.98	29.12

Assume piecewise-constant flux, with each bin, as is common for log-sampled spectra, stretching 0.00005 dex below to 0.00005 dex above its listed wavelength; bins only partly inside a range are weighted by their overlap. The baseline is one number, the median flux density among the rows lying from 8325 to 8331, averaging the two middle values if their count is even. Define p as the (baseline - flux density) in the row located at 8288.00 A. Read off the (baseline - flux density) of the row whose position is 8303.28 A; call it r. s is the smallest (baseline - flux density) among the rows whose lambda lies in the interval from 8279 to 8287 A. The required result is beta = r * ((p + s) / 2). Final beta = -1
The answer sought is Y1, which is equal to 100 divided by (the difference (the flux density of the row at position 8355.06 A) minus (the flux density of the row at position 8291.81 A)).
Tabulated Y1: 31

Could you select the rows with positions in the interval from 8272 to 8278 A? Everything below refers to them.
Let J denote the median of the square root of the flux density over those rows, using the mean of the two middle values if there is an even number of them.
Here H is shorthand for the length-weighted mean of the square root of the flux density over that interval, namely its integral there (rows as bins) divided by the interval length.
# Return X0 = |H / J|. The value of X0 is 0.999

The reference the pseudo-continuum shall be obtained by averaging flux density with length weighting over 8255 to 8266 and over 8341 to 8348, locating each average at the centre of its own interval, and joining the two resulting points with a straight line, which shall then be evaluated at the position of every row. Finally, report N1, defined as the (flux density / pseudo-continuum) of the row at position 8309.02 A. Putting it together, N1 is 1.01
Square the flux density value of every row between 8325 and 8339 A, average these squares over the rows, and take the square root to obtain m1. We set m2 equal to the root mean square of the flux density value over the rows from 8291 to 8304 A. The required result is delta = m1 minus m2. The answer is -0.1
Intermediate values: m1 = 27.4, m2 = 27.4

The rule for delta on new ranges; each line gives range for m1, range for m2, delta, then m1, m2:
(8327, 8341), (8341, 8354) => 0.5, 27.2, 26.7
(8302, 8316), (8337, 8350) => 1.2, 27.5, 26.3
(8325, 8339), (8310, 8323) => -1.3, 27.4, 28.7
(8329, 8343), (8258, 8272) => -1.3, 27.3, 28.6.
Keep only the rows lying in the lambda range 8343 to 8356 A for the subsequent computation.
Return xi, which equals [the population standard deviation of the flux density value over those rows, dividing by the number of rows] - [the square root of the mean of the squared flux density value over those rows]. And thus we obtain -25.4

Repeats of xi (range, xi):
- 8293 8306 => -26.6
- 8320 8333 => -27.0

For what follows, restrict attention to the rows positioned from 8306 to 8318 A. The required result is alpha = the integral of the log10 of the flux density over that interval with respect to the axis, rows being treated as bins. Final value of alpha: 17.4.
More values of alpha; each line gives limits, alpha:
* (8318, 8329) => 16.0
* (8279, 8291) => 17.5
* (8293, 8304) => 15.9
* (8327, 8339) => 17.2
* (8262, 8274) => 17.4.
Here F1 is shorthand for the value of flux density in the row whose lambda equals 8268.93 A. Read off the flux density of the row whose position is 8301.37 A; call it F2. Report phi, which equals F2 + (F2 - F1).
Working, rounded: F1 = 28.31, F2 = 26.96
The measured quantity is 25.6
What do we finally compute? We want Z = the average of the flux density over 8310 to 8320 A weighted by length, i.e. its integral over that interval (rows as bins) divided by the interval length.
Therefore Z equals 28.7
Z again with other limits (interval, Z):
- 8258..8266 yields 28.9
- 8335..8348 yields 26.2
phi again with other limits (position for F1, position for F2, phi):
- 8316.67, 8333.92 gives 28.0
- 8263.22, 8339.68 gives 25.5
